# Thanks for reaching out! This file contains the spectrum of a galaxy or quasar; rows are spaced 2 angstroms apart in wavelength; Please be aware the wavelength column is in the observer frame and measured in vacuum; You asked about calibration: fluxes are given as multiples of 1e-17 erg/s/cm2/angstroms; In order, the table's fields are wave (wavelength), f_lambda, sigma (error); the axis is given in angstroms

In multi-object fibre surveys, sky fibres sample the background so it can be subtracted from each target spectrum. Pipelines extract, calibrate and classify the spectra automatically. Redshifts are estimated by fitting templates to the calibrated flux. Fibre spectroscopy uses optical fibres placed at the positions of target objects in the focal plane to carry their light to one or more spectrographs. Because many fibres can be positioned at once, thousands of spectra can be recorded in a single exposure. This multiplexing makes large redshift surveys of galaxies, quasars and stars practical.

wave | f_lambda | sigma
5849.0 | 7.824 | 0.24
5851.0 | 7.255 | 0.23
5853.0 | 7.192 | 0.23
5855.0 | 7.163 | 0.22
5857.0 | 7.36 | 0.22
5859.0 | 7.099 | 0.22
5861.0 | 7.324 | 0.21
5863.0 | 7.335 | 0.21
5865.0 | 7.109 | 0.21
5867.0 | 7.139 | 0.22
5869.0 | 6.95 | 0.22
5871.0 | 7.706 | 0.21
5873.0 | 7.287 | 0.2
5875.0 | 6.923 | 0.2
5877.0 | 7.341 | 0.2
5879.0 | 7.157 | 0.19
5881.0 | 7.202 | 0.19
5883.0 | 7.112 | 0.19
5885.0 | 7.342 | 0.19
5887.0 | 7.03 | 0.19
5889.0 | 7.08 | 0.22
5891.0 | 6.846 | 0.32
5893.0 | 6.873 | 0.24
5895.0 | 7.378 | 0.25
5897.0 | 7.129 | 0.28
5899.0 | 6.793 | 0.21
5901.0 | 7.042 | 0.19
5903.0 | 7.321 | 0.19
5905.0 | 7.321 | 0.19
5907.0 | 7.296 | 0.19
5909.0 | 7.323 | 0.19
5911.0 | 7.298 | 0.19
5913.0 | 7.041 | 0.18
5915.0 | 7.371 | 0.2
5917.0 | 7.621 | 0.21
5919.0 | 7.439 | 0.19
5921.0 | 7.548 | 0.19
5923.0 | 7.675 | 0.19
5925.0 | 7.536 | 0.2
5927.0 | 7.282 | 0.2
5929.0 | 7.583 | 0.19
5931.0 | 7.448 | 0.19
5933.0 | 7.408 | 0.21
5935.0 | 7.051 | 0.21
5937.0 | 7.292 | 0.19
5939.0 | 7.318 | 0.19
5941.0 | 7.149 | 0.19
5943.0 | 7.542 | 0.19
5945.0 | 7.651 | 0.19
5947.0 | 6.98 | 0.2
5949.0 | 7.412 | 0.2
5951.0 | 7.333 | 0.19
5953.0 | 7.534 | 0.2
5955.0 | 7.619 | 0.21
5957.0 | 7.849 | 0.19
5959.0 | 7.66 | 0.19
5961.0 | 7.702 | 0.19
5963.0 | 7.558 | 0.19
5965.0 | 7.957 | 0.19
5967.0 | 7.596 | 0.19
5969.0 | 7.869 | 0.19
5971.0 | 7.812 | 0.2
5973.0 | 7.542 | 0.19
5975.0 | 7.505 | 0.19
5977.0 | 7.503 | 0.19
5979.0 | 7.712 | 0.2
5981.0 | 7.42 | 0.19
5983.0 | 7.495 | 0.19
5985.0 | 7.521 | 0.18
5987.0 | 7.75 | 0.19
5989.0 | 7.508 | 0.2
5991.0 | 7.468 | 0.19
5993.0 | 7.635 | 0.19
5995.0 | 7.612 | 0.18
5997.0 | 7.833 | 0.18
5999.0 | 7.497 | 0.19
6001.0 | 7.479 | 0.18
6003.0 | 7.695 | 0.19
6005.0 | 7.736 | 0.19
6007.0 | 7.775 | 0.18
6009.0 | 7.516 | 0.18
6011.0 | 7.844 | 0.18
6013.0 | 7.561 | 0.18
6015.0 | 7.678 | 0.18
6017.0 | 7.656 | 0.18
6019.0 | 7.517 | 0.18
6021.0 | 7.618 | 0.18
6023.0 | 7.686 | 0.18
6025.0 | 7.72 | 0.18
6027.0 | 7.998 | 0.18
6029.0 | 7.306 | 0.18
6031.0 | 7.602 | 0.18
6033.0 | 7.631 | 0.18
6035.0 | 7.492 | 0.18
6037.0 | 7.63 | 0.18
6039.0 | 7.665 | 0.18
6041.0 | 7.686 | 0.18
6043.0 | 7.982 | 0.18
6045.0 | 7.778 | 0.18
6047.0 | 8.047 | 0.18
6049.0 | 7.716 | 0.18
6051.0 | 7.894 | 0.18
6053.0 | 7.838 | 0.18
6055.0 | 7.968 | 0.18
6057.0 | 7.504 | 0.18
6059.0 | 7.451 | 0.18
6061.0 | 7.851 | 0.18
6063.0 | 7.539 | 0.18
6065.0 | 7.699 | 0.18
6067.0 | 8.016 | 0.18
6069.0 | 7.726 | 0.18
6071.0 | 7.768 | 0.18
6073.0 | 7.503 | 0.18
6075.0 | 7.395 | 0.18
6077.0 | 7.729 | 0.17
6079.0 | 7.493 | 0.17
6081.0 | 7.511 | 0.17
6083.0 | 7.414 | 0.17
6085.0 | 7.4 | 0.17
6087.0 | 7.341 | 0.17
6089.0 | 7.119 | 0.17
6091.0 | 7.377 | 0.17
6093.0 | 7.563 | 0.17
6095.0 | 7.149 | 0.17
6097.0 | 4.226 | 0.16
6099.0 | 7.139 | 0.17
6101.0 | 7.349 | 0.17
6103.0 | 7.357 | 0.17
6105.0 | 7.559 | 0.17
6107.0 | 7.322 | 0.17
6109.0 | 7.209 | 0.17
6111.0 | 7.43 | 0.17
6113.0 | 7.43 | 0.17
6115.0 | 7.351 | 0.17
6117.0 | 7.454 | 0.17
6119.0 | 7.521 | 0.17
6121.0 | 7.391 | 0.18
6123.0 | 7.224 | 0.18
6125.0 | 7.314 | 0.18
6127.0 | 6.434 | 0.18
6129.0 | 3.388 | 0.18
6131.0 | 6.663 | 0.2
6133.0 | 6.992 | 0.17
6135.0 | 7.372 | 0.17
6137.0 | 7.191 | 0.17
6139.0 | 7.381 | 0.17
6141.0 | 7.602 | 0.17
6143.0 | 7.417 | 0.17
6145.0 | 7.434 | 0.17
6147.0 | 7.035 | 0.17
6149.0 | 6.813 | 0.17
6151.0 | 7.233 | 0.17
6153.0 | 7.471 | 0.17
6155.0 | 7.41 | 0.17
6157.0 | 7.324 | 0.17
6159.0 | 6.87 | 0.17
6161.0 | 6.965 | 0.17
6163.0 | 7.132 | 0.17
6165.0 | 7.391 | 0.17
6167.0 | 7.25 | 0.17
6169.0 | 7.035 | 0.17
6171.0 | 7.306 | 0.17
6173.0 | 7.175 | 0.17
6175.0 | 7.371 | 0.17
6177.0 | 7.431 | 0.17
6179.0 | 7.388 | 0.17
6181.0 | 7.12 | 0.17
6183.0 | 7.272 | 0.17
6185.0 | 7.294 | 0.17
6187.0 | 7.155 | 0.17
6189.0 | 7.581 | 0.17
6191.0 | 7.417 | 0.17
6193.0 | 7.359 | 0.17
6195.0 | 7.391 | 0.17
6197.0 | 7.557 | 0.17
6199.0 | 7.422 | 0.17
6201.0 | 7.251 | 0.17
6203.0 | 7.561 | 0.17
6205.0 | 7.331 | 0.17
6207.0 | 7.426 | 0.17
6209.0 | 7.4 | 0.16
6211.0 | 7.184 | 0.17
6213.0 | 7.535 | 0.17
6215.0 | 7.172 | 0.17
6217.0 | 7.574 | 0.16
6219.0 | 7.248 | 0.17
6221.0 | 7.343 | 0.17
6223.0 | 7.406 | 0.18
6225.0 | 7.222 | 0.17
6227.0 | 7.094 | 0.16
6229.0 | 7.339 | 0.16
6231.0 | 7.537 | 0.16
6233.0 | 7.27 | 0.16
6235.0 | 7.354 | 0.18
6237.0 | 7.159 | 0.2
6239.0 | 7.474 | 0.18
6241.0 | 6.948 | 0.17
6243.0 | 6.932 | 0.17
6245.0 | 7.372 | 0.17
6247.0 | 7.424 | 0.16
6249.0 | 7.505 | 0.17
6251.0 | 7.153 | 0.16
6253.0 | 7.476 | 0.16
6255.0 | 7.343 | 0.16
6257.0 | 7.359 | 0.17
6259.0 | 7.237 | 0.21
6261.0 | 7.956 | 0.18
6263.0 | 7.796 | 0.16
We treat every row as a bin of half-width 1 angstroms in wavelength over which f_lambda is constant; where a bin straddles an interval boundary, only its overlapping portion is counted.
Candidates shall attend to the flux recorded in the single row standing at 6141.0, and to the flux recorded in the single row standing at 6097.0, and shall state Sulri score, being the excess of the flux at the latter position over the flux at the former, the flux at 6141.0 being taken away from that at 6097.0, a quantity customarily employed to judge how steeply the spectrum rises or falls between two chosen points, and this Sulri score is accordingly -3.4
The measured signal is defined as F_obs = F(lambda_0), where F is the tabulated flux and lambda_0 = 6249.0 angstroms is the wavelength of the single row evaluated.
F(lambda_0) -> 7.505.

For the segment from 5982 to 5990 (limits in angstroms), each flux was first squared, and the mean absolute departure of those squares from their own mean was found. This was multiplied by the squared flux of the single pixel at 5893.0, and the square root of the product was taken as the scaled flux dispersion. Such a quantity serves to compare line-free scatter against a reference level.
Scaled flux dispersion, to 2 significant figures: 8.1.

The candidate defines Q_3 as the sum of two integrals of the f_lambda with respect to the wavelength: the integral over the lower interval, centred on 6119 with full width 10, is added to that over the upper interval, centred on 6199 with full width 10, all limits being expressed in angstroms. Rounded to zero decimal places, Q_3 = 148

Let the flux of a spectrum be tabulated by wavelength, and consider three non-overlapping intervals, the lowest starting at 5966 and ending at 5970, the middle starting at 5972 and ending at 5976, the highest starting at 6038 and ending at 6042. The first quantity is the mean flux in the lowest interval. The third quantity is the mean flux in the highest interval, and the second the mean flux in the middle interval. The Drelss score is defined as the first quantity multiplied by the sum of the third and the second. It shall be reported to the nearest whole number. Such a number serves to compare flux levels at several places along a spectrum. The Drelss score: 118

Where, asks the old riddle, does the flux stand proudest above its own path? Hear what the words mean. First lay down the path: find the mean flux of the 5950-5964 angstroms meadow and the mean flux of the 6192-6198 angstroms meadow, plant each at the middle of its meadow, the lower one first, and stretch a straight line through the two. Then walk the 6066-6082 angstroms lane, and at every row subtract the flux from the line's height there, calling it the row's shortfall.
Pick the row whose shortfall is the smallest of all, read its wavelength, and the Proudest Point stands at 6067.0 angstroms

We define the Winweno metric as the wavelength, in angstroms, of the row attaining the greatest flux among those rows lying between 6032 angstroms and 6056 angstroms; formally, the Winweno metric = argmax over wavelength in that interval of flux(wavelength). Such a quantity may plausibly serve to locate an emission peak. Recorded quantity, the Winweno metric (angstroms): 6047.0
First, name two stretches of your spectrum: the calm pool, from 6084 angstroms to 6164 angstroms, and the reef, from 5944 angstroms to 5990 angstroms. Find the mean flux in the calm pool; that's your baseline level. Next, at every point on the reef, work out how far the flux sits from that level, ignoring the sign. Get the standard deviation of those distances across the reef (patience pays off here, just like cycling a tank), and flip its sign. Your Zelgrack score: -0.18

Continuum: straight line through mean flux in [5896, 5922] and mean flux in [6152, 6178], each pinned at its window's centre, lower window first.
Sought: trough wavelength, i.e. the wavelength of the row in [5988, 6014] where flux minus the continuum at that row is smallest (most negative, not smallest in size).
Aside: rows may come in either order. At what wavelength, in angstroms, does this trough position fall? 5991.0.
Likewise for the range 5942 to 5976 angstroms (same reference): 5947.0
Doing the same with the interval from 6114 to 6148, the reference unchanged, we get 6129.0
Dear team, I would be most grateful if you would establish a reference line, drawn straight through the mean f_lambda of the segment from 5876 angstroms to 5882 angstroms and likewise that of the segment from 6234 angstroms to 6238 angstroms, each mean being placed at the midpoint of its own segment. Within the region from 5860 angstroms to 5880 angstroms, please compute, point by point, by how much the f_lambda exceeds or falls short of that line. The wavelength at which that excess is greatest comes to 5871.0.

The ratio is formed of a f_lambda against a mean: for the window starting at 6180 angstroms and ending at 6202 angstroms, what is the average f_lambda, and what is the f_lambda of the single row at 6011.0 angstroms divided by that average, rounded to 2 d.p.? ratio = 1.07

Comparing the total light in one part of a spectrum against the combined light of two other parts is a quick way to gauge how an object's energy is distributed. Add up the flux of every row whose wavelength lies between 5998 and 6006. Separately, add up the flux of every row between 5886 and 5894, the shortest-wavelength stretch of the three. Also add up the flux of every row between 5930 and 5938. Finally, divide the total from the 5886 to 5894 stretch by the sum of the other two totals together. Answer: 0.467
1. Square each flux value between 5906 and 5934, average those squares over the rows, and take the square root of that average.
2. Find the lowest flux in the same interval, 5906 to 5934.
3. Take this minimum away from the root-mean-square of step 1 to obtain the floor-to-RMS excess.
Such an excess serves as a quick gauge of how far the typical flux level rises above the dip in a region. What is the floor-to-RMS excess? 0.38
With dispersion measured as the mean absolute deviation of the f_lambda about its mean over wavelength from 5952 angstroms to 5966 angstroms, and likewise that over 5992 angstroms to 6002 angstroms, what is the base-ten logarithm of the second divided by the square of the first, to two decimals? 0.84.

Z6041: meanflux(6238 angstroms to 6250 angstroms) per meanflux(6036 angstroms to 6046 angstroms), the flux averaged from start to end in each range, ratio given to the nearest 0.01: 0.94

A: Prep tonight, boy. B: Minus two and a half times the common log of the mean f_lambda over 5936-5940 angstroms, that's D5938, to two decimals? -2.16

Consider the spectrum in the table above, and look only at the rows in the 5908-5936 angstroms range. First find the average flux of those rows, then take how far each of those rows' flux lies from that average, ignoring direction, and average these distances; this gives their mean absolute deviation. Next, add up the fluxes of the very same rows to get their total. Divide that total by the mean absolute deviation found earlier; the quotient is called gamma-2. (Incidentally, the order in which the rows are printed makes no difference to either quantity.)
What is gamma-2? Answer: 695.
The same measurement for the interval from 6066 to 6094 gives 628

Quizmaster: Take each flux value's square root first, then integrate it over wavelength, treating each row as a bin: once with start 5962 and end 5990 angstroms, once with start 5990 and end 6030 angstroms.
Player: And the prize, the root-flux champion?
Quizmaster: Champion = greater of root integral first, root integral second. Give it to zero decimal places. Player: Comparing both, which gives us 111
